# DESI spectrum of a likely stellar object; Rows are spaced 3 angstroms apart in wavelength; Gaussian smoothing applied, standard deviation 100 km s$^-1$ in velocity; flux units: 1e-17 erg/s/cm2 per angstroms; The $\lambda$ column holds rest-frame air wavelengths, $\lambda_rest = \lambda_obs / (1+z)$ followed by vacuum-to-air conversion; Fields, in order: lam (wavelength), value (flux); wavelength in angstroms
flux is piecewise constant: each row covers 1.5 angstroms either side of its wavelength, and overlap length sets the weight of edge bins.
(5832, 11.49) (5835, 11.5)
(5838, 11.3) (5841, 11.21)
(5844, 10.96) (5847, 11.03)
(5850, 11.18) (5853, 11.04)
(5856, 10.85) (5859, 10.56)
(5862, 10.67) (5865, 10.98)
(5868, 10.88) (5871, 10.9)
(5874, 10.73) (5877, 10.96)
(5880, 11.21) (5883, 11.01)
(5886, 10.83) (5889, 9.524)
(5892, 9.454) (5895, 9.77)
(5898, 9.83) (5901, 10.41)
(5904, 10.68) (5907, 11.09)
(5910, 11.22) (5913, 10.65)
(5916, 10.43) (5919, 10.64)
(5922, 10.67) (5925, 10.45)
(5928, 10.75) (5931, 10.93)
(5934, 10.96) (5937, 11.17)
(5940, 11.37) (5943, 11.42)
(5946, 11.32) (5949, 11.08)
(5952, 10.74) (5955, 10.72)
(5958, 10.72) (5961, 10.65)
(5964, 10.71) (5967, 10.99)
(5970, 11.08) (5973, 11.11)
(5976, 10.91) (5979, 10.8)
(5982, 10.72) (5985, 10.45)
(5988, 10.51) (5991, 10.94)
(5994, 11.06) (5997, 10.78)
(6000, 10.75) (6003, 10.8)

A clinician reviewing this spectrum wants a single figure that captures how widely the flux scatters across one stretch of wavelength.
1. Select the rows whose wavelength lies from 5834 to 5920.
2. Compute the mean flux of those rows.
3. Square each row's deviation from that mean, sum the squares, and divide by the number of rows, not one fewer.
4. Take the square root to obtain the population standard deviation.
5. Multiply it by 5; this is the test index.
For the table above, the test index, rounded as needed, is 2.5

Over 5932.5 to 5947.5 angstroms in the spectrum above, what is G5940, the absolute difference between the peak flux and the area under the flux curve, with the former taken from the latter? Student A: 157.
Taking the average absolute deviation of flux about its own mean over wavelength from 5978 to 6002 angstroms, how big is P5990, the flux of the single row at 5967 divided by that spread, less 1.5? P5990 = 75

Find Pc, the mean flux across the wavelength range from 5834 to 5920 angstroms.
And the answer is 10.7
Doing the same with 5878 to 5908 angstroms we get 10.4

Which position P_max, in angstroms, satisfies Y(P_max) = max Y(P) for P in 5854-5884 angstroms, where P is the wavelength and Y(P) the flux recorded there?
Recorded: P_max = 5880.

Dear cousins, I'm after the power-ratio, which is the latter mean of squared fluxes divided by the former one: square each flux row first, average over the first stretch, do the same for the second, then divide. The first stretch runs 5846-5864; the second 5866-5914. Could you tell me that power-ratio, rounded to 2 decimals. 0.95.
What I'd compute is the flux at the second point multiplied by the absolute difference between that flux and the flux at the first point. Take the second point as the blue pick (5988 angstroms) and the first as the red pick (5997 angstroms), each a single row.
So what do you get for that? 2.8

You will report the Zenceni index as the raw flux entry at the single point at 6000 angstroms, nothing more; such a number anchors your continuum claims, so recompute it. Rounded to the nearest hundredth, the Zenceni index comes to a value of 10.75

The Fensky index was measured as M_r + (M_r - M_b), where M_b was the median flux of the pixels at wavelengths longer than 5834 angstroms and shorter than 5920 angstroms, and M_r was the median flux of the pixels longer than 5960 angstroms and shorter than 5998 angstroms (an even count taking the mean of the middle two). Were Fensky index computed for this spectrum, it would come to 10.7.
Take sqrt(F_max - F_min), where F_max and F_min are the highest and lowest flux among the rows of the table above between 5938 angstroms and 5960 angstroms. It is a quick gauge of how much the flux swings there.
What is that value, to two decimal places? 0.84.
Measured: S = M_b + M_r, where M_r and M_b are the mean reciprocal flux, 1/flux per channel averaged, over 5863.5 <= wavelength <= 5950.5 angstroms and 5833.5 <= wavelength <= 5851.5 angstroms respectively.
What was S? 0.1827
